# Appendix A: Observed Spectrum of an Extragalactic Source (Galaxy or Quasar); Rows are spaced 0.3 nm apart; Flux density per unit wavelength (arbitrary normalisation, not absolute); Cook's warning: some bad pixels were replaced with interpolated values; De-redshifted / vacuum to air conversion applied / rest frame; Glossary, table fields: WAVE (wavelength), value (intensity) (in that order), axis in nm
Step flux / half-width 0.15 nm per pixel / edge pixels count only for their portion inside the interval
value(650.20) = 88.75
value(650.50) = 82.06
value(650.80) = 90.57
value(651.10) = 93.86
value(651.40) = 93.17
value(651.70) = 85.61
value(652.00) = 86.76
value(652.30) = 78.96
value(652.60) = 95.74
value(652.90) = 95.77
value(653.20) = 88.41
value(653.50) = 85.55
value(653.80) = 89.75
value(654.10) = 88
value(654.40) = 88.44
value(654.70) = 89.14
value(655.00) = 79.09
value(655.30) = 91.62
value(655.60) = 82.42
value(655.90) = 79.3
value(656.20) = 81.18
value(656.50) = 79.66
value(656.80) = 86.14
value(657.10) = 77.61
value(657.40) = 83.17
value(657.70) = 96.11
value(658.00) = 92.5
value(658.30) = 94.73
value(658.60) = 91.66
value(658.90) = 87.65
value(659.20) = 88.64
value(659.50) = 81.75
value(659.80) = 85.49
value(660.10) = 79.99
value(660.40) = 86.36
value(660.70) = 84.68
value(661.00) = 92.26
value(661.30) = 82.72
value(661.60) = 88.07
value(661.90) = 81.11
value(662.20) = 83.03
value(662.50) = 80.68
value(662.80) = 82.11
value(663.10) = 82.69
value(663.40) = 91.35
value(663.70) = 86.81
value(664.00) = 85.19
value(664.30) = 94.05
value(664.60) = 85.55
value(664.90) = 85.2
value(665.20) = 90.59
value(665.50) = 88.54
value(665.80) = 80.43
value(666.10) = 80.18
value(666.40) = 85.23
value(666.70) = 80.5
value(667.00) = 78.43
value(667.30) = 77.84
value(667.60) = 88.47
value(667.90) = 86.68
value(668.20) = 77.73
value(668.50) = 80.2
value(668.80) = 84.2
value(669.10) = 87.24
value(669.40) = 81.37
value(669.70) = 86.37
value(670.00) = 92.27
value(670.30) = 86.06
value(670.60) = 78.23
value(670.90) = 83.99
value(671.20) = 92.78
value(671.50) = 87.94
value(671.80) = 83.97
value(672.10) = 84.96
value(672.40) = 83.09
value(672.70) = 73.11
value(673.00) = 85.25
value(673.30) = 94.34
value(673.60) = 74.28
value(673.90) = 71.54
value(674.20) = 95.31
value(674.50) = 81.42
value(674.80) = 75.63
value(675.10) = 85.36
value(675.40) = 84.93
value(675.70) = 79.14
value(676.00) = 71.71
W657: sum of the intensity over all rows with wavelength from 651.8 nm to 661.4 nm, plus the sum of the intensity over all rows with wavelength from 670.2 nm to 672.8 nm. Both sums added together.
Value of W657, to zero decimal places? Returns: 3525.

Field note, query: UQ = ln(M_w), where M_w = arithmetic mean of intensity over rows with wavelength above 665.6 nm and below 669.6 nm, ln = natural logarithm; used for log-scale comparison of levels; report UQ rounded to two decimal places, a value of 4.41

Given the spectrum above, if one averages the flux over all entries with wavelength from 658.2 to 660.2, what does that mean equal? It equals 87.1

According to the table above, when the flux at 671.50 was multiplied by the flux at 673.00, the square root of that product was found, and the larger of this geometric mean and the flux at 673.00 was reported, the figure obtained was 86.6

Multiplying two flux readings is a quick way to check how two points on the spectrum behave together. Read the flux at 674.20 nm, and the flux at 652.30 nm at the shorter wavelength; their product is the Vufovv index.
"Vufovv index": 7526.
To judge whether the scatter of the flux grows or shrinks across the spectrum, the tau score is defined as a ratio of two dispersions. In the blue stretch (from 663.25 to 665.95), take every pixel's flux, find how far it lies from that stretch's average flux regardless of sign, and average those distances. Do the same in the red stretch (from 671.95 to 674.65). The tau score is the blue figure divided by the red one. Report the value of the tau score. 0.48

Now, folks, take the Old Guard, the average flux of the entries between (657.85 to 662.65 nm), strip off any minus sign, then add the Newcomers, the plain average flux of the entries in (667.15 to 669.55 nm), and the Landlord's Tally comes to 169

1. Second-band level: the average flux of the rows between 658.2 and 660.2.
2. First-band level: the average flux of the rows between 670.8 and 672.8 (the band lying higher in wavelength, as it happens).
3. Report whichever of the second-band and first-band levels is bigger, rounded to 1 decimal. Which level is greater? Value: 87.1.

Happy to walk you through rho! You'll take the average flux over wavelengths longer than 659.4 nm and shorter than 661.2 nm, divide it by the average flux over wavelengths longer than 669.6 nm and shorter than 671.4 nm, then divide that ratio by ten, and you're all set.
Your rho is 0.098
